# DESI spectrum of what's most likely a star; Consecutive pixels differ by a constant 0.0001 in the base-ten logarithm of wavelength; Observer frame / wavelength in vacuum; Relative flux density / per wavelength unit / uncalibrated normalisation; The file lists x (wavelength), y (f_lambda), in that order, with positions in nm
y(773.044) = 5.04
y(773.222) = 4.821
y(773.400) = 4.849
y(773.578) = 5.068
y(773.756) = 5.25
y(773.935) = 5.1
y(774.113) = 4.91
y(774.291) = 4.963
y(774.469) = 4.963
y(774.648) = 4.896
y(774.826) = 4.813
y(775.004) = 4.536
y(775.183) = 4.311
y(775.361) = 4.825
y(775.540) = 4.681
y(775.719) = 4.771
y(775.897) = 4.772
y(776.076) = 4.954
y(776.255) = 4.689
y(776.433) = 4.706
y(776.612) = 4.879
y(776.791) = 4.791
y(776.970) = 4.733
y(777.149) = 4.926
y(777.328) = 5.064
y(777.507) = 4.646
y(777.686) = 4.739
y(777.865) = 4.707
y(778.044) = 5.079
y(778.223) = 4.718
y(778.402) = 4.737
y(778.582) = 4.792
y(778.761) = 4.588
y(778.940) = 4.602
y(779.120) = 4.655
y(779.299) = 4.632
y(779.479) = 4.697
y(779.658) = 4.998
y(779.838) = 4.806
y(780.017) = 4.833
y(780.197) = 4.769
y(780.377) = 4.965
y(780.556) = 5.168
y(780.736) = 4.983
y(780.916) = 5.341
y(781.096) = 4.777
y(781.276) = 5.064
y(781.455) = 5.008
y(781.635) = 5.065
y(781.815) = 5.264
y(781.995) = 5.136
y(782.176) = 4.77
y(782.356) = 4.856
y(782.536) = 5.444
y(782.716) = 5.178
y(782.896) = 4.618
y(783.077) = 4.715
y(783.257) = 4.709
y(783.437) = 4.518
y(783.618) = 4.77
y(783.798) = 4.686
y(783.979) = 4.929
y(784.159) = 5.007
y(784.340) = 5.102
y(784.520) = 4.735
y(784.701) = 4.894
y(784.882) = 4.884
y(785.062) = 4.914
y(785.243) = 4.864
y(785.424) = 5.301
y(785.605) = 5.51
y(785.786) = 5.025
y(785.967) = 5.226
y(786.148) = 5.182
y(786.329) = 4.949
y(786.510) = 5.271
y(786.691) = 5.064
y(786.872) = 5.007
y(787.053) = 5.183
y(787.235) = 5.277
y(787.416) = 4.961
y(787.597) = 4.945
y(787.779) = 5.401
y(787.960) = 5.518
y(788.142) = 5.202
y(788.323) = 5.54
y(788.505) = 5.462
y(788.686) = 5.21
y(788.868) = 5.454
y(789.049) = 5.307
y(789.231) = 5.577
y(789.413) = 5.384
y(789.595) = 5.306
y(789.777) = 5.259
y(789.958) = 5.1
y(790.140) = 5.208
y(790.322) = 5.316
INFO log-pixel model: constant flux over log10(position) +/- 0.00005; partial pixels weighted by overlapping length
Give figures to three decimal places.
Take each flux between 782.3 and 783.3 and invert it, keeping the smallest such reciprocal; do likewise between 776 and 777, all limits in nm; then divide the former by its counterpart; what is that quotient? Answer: 0.910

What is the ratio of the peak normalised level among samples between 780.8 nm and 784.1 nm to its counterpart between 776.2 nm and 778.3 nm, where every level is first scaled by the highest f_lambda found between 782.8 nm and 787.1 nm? 1.07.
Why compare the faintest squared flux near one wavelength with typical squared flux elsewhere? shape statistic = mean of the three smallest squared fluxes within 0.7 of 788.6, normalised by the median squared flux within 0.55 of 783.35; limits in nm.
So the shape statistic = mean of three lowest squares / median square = 1.24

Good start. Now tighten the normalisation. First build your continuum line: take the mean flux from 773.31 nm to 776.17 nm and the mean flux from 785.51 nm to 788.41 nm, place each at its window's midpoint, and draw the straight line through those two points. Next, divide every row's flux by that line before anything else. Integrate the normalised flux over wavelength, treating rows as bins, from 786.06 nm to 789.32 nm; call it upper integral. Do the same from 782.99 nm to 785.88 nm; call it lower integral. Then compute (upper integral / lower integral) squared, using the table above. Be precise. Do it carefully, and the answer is 1.4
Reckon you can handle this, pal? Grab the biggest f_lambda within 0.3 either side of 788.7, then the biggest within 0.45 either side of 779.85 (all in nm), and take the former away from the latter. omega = -0.46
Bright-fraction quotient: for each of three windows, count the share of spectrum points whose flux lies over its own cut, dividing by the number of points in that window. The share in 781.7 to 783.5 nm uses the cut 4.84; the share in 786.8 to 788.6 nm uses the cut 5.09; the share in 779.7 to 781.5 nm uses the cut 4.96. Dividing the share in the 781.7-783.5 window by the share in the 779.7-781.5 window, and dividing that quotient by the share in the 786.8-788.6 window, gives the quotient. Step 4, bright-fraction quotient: 1.2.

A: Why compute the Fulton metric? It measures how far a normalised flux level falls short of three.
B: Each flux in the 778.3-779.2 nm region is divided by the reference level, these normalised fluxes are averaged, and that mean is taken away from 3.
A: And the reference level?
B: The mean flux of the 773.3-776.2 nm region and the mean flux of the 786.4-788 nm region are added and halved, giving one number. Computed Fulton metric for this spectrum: 2.07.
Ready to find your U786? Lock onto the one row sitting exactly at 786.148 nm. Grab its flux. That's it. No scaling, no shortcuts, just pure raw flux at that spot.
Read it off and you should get 5.182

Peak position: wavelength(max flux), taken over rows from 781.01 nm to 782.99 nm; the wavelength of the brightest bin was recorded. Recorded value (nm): 782.536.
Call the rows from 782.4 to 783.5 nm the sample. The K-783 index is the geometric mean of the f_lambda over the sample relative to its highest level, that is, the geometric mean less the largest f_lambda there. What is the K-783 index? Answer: -0.59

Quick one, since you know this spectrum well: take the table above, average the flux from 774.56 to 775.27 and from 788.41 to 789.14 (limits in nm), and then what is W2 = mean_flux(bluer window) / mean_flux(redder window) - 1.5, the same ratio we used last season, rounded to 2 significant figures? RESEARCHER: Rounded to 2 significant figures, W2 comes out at -0.63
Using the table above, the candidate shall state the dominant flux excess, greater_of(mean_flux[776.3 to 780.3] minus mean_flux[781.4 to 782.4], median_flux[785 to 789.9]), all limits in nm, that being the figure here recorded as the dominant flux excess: 5.26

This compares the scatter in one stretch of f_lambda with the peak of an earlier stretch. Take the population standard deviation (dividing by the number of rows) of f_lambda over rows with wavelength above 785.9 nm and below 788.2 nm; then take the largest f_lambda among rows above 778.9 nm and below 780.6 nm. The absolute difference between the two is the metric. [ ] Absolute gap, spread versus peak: 5.00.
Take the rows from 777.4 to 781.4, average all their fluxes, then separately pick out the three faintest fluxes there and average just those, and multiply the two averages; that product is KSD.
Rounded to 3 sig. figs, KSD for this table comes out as 22.3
